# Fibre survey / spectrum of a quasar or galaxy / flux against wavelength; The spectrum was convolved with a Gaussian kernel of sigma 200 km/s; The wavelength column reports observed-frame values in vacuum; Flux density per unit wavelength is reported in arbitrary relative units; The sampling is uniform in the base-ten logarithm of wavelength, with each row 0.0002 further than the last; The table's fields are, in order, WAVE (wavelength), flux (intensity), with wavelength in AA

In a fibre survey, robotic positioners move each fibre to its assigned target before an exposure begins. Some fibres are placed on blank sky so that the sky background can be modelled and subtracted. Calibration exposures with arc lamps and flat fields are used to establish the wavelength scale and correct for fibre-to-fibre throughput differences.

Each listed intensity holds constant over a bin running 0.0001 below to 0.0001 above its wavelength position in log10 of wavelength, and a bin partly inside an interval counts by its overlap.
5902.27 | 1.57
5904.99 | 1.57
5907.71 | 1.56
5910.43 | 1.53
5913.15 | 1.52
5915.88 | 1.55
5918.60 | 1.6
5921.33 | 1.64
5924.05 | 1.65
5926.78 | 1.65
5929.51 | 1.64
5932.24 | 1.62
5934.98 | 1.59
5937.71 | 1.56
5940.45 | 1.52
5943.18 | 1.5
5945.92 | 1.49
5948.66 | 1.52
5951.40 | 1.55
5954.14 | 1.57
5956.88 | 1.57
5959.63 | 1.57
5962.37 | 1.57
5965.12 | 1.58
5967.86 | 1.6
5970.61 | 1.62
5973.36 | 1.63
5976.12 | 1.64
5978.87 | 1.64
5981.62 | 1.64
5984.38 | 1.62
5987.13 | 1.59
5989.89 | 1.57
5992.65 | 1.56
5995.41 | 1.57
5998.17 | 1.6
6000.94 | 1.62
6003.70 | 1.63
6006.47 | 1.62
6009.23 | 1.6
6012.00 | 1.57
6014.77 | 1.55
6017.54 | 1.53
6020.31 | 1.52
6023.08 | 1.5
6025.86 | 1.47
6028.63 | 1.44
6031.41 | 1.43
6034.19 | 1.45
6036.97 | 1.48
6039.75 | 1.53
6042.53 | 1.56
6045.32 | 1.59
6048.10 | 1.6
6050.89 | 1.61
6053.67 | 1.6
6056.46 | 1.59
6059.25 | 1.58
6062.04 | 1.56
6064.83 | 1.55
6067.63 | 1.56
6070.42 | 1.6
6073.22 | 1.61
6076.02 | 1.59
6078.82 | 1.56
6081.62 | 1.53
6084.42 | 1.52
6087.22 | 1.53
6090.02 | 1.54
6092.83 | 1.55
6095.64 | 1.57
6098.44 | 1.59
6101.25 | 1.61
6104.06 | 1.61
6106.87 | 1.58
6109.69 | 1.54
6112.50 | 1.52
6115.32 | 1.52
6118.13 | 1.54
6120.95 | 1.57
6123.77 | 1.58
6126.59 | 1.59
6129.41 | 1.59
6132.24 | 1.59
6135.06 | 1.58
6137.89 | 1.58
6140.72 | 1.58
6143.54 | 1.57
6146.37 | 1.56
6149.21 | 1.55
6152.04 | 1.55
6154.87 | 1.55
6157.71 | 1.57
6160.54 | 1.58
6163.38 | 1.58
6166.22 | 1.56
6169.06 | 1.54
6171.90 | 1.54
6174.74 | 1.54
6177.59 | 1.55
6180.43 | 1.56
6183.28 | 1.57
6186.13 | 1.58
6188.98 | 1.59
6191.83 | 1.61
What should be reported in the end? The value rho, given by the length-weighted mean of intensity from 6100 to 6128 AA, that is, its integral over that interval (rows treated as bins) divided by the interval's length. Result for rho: 1.566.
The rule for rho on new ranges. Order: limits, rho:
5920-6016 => 1.590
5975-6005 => 1.607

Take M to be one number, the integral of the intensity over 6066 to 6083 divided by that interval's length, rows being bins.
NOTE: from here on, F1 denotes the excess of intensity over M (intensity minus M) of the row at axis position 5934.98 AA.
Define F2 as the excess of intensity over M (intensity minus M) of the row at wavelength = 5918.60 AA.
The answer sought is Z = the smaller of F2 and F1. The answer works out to 0.02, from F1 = 0.02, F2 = 0.026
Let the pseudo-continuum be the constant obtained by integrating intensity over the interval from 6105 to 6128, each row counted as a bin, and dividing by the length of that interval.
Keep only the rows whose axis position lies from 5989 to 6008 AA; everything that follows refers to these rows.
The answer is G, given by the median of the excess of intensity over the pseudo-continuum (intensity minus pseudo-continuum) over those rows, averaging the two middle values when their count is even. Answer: 0.044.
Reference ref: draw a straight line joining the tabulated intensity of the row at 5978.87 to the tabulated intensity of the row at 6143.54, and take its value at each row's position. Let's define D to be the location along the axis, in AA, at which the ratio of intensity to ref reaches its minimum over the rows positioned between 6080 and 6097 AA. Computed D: 6084.42 AA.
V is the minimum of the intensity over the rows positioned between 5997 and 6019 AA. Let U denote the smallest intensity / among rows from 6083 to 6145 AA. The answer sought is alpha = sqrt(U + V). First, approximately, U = 1.52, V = 1.53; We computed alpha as 1.75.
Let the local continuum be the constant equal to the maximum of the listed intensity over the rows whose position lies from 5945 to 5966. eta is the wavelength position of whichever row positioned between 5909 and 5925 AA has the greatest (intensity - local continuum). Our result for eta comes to 5924.05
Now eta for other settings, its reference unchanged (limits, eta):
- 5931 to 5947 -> 5932.24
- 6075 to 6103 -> 6101.25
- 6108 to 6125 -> 6123.77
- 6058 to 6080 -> 6073.22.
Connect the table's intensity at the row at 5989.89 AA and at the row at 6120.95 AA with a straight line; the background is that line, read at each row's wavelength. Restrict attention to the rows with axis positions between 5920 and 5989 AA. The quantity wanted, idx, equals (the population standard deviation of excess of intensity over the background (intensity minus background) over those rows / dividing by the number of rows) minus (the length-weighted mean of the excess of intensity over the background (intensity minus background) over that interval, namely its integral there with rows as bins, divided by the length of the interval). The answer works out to 0.027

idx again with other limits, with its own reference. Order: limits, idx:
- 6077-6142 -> 0.034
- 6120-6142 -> -0.006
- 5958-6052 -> 0.062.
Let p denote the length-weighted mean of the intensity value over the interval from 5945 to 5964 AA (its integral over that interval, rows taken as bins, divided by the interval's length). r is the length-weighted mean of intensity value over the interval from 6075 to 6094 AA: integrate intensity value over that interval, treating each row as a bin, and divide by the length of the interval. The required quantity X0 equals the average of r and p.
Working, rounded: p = 1.55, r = 1.54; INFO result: 1.548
